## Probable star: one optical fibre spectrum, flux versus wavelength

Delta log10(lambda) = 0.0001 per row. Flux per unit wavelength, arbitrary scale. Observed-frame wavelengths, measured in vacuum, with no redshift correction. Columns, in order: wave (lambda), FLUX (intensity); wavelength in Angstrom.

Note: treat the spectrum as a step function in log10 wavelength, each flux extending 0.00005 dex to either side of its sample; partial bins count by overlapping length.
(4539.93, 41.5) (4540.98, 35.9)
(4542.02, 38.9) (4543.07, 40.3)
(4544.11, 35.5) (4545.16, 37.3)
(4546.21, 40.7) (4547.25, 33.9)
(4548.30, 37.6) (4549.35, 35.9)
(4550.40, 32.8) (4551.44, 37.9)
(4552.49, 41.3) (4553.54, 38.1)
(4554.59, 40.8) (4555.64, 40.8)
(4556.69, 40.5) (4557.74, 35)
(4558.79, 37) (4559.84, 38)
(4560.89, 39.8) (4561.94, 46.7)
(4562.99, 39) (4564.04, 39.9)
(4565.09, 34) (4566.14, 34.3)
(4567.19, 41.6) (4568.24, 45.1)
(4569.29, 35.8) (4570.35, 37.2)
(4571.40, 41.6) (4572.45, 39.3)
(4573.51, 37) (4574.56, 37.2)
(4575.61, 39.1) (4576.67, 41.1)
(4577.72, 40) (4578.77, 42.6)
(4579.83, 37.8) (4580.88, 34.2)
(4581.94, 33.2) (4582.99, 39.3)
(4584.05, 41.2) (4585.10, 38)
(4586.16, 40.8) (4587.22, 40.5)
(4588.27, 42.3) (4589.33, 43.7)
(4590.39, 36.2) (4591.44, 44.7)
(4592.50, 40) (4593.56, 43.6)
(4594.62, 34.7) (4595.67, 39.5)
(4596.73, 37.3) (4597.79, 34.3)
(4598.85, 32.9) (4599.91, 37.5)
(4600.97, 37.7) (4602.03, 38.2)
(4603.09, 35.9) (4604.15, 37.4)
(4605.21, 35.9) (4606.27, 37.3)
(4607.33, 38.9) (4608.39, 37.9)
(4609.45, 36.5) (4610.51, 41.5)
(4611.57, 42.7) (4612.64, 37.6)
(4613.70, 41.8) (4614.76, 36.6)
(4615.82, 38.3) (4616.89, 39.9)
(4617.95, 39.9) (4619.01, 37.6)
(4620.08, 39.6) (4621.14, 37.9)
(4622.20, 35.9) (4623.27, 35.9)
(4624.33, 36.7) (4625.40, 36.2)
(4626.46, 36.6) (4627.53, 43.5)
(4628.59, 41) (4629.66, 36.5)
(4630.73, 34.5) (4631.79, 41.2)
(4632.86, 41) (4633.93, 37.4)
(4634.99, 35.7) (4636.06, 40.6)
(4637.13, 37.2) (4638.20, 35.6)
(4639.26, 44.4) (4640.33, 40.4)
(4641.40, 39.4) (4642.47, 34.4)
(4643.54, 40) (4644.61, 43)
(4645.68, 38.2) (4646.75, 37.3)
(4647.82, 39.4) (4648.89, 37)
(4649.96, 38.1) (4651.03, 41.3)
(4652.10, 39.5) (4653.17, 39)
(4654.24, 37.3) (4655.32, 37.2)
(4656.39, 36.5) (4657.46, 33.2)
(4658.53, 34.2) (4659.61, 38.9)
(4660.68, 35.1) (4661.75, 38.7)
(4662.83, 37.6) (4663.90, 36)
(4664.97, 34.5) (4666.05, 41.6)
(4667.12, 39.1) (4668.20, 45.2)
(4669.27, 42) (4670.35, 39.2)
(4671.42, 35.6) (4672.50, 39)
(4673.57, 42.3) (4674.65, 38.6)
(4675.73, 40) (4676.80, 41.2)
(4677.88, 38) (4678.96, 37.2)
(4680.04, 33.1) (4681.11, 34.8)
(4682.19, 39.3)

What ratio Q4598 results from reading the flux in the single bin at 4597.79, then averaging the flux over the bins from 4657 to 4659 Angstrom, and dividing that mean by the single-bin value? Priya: 0.98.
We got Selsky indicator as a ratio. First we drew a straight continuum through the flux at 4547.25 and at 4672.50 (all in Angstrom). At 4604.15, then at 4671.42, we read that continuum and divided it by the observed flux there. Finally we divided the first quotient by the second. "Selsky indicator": 0.88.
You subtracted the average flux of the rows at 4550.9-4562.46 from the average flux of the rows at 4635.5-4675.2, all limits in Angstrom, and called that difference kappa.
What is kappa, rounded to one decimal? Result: -1.1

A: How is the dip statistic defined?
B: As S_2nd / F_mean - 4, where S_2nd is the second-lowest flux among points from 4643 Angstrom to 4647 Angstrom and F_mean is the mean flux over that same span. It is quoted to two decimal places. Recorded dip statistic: -3.04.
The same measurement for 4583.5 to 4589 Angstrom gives -3.00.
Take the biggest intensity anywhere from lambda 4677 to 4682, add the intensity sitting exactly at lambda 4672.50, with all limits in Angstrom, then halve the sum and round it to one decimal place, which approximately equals 38.5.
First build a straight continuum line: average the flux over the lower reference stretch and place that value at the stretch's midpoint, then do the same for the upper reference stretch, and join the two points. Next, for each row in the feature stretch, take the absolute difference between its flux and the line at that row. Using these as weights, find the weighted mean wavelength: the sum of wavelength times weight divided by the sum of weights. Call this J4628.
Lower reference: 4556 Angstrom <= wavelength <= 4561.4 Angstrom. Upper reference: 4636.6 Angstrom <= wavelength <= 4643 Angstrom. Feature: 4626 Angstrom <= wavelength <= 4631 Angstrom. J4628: 4628.7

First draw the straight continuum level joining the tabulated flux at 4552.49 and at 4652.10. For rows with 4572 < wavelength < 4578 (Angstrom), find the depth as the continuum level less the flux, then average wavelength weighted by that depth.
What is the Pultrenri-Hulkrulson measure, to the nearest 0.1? 4574.3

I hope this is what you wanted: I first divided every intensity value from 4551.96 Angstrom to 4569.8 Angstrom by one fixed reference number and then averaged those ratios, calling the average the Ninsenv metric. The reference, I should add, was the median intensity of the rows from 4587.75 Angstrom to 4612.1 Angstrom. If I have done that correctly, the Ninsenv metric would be 1.042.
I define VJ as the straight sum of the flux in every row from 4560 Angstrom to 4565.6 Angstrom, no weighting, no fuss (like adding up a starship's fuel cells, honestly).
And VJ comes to 199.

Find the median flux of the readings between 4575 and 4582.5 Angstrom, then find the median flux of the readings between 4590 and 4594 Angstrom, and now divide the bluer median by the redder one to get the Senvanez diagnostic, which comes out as 0.94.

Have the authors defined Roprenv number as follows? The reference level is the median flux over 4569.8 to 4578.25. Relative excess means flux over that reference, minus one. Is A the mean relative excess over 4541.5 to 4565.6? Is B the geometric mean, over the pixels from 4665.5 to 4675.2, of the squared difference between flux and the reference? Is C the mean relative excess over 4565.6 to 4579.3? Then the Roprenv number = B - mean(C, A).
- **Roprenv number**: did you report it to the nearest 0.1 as 0.0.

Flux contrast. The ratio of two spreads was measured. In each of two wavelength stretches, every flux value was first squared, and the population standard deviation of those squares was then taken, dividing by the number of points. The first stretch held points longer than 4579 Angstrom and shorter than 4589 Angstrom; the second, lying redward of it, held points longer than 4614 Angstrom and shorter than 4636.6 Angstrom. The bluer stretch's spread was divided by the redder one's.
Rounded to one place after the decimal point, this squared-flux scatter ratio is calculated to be 1.2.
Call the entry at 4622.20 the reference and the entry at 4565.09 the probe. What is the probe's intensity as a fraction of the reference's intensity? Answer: 0.95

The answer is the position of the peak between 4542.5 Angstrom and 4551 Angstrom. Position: 4546.21 Angstrom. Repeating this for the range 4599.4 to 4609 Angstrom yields 4607.33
